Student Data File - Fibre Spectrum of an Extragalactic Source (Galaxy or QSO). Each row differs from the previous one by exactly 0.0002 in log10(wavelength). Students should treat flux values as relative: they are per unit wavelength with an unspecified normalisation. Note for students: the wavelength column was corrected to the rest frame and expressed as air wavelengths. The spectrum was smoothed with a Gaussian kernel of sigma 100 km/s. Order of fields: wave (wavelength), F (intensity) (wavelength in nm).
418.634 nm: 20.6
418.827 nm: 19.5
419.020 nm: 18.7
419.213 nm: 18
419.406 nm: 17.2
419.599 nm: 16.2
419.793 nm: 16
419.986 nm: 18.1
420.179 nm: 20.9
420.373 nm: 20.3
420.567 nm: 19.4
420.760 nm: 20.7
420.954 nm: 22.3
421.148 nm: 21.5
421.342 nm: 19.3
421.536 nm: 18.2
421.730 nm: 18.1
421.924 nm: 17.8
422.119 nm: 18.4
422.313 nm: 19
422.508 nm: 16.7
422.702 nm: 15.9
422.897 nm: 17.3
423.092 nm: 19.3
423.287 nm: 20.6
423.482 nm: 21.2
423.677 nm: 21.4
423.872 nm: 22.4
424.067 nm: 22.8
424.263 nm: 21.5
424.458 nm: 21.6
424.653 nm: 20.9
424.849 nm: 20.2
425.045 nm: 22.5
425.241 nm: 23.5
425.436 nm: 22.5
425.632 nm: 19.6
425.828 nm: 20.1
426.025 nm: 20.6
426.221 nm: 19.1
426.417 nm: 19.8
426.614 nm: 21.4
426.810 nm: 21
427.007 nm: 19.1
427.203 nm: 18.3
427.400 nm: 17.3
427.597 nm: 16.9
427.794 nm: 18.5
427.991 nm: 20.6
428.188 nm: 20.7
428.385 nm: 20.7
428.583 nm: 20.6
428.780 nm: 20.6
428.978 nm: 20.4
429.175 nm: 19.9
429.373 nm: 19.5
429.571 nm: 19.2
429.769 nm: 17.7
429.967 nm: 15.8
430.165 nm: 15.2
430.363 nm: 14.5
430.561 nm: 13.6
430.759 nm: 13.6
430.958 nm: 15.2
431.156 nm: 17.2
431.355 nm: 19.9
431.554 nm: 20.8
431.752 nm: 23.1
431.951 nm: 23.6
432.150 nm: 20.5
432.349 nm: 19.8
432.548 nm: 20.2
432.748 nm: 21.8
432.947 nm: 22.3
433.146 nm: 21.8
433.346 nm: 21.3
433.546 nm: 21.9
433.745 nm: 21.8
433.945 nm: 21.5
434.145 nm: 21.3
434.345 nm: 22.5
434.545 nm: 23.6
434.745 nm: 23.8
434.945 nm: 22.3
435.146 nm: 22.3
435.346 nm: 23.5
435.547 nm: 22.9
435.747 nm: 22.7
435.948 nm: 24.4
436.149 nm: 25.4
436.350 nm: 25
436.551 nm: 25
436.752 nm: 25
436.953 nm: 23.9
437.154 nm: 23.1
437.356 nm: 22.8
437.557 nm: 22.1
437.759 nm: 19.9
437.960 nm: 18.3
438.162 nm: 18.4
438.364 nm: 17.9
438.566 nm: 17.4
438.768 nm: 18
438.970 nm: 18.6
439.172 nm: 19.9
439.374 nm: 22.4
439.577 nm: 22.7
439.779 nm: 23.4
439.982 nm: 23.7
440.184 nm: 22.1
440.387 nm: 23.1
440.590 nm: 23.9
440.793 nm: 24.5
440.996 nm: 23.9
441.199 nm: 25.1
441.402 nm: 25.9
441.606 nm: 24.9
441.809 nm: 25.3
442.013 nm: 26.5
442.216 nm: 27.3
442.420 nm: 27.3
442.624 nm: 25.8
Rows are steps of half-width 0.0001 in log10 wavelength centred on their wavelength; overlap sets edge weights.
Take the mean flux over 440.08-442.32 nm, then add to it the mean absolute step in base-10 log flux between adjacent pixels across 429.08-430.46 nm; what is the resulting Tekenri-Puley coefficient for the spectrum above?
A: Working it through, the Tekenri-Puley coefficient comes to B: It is 25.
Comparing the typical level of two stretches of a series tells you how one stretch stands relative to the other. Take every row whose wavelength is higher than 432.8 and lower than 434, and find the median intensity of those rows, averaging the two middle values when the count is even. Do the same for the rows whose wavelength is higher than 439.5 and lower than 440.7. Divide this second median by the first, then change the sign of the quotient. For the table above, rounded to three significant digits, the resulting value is -1.07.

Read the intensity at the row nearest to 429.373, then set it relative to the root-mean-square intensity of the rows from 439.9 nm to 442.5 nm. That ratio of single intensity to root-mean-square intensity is 0.78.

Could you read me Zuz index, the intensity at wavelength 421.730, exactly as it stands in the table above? 18.1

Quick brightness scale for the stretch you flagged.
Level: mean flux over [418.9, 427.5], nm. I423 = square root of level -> 4.44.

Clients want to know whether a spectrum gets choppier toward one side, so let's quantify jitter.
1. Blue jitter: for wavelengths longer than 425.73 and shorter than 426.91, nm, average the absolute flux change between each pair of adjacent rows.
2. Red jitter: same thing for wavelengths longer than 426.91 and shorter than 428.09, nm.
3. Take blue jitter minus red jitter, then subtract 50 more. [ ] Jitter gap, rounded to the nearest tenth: -50.2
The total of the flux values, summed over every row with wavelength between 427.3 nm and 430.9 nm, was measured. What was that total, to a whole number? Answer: 325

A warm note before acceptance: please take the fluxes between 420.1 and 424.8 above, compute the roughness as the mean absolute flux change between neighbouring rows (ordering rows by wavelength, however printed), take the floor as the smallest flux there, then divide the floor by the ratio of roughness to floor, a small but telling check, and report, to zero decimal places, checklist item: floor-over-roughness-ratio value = 262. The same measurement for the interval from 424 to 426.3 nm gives 321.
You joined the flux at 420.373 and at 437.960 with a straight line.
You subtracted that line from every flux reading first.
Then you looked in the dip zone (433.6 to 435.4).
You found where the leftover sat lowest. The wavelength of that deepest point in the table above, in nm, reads 434.145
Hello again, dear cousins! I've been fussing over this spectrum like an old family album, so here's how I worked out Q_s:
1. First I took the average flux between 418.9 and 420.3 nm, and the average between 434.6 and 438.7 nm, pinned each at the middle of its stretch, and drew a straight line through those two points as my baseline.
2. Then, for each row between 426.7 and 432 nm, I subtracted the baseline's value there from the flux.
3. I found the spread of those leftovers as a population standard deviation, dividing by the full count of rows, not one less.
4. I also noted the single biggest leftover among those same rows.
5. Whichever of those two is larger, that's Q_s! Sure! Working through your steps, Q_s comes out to 2.7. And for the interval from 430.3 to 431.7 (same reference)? 2.7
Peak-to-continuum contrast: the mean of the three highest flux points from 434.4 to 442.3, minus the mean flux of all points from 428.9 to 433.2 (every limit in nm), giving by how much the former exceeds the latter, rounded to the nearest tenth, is 7.7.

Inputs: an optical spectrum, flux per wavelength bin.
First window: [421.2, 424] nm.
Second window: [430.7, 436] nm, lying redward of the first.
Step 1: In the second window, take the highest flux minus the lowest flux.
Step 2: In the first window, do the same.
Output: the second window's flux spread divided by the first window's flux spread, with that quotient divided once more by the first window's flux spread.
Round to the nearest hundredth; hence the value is 0.26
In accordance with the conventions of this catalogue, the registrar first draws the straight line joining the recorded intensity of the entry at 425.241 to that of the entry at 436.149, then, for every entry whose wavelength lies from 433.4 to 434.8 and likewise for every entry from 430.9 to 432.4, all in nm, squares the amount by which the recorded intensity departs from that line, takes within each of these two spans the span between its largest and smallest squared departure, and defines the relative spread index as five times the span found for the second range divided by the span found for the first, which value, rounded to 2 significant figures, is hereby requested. 35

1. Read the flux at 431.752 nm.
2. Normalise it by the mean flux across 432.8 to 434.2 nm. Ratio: 1.1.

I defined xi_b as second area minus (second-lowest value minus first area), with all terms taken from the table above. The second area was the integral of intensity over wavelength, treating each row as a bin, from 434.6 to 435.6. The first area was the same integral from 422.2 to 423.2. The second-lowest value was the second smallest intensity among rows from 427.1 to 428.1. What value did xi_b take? 23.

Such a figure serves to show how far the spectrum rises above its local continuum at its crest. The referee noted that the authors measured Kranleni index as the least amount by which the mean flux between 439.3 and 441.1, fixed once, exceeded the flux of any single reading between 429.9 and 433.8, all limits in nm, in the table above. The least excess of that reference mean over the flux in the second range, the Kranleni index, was -0.3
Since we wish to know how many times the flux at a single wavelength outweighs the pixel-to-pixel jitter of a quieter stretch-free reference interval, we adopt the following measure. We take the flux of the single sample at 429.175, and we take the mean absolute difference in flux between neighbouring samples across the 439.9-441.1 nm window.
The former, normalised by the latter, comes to 22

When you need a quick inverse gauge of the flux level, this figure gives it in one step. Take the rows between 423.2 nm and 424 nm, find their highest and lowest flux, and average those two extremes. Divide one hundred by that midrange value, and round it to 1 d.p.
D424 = 4.7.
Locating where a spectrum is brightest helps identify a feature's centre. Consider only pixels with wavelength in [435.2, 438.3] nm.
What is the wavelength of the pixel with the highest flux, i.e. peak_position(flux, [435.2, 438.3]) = 436.149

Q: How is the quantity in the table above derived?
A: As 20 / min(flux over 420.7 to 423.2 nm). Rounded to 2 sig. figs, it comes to 1.3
